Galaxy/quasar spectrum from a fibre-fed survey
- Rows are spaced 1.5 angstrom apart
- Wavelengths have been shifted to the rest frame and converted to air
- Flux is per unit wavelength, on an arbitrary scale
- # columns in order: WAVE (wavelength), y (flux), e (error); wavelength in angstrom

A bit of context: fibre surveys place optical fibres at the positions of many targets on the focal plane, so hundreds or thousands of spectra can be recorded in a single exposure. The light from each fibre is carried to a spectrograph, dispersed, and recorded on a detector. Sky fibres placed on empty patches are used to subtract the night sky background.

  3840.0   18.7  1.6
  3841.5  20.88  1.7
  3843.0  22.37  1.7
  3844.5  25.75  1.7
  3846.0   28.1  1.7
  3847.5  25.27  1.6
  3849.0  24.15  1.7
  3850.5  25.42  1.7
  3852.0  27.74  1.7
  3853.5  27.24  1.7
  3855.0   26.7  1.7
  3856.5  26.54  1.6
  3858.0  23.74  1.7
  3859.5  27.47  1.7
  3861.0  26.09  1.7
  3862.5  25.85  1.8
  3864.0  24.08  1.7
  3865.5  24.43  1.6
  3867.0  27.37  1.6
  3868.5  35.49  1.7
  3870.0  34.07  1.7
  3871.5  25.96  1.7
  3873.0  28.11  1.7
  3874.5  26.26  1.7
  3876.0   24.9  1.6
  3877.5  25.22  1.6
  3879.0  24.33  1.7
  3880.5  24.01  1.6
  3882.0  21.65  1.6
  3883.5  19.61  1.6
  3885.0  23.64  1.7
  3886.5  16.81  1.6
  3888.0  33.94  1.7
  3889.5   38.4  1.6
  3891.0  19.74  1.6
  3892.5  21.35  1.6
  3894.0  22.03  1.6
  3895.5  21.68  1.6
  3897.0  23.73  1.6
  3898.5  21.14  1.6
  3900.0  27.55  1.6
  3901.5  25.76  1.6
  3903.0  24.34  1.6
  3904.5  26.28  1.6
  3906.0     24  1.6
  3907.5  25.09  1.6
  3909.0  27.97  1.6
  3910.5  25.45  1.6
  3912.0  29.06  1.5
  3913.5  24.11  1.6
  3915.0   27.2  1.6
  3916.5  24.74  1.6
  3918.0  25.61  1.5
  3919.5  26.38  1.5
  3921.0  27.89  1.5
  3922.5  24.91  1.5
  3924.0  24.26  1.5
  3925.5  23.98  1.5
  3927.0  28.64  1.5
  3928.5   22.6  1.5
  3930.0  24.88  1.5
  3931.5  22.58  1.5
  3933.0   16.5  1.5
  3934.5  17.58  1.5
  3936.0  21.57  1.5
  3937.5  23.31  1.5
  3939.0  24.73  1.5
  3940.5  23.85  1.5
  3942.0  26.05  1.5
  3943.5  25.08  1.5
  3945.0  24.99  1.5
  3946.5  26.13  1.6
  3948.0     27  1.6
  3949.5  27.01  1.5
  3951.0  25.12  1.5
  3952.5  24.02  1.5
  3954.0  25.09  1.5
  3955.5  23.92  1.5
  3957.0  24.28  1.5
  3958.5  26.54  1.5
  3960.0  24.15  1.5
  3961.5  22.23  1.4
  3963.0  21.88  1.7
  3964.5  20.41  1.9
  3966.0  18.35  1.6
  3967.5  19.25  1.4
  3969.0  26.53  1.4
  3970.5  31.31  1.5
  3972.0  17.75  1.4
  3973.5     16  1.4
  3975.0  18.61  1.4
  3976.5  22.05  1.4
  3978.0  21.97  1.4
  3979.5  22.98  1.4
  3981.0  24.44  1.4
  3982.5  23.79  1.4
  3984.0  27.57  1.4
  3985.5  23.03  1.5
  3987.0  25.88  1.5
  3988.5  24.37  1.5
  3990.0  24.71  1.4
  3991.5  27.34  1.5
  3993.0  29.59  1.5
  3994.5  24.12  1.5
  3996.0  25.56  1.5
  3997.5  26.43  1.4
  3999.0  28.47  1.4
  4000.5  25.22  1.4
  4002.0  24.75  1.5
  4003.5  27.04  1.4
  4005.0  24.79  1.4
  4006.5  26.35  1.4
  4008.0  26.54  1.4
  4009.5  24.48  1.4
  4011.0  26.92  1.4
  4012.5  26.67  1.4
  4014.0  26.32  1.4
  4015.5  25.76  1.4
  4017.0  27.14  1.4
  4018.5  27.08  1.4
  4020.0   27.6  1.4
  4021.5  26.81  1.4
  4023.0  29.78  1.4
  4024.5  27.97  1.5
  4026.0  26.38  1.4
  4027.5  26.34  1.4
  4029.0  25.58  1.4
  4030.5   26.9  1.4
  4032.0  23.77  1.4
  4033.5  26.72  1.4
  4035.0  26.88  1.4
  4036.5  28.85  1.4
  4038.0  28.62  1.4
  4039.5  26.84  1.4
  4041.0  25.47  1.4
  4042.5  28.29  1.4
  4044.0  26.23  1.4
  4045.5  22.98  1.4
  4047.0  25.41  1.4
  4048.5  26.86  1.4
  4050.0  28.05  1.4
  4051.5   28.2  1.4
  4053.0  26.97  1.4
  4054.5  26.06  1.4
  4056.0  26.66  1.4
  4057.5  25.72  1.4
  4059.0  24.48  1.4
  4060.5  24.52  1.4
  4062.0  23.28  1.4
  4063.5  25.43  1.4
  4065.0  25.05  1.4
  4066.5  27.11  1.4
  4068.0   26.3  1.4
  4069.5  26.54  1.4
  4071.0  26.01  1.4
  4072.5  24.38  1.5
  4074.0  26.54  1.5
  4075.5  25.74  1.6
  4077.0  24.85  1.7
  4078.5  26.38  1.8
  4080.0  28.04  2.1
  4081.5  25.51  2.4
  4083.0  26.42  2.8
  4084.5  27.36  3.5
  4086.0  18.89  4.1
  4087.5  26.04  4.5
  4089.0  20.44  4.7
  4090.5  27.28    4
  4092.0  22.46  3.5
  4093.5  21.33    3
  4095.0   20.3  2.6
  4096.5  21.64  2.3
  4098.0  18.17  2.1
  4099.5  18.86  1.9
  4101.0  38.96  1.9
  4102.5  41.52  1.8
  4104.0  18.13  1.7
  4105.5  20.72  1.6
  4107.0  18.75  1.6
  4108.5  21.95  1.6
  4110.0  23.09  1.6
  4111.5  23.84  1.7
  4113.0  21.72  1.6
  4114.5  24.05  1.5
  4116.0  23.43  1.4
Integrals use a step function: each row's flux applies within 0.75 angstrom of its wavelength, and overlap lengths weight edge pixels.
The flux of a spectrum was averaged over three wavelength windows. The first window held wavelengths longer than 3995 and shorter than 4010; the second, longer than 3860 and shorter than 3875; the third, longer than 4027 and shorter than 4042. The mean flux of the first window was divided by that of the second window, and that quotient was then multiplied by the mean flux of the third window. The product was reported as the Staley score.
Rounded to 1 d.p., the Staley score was 24.9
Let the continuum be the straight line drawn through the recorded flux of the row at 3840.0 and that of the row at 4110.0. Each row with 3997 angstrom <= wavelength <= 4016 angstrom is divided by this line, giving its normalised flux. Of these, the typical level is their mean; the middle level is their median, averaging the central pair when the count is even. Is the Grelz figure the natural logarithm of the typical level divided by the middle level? -0.008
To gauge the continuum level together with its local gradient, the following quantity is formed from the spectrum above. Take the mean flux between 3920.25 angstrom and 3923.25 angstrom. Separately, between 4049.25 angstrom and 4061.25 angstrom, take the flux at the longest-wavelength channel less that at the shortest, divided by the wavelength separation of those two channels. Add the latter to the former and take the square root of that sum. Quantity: 5.11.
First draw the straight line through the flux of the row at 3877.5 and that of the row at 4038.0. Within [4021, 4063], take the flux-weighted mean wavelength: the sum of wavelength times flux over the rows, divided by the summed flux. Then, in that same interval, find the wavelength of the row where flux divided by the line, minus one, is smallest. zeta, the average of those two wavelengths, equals 4043.5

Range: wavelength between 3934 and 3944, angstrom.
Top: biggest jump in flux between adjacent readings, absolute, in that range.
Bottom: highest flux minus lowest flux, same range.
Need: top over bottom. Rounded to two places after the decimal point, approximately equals 0.47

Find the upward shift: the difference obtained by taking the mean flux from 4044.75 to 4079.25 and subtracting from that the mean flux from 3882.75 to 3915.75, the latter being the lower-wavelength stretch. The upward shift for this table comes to 0.9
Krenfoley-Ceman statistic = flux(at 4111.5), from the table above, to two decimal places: 23.84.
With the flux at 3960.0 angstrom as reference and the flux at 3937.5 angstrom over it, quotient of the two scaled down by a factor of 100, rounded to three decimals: 0.010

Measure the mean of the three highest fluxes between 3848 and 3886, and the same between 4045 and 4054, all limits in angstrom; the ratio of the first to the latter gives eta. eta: 1.17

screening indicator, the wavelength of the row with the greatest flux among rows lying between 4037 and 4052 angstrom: 4038.0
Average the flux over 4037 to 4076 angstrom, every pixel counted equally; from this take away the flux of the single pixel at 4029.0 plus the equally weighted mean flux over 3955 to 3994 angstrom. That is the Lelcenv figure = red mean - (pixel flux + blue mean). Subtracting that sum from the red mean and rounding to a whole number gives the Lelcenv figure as -23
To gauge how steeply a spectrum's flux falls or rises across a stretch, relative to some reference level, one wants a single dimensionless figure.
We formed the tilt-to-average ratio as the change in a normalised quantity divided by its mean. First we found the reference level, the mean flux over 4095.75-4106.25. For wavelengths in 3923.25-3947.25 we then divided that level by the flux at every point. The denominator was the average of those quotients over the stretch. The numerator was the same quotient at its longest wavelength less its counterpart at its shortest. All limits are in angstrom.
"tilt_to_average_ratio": -0.07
